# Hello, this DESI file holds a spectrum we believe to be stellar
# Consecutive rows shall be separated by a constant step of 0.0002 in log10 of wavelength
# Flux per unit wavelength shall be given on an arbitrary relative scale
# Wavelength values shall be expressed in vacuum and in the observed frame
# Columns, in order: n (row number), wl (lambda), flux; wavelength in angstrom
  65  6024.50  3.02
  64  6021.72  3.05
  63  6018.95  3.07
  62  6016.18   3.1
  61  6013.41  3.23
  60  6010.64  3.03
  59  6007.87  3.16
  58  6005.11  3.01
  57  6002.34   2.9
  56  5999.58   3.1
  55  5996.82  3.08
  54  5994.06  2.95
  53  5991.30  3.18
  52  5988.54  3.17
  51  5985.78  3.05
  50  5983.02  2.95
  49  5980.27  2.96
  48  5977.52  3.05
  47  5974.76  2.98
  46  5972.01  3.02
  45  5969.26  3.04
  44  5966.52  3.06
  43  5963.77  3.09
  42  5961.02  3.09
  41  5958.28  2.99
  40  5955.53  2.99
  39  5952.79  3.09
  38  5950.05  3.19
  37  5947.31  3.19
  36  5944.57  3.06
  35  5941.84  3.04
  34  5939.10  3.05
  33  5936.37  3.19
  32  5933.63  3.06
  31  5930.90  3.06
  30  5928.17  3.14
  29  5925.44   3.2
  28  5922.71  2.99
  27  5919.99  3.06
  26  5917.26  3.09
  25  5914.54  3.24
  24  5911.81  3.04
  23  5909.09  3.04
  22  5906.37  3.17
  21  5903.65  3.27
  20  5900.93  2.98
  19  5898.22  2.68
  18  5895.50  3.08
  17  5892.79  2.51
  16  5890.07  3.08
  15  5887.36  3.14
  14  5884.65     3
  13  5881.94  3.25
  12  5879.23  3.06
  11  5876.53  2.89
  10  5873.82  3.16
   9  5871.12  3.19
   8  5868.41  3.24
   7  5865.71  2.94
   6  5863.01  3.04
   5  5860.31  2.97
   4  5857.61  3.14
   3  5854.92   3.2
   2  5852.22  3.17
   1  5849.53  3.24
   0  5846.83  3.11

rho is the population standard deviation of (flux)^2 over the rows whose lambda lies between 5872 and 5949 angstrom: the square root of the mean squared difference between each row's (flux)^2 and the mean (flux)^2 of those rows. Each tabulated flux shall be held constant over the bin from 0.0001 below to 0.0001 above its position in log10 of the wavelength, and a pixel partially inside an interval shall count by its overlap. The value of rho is 0.92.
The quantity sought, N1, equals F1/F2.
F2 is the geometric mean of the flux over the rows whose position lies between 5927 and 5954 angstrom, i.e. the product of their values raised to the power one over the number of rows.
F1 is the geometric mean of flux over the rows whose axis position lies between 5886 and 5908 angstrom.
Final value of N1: 0.96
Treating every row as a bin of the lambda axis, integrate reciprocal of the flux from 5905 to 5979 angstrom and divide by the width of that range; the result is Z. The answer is 0.325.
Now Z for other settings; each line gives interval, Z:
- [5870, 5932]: 0.328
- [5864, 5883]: 0.323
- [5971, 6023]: 0.328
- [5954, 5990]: 0.330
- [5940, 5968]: 0.325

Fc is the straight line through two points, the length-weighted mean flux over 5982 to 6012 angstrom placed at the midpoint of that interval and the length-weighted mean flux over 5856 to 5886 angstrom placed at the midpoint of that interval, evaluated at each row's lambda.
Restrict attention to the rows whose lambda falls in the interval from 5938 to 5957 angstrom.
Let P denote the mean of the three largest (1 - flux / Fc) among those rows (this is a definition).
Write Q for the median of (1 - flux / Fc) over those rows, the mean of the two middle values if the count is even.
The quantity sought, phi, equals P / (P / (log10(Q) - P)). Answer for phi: -2.78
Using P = 0.01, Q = 0.0017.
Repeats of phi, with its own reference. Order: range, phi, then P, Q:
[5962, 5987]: -2.22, 0.03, 0.0065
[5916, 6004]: -2.69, 0.04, 0.0022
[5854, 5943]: -2.73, 0.12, 0.0025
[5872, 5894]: -2.65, 0.09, 0.0028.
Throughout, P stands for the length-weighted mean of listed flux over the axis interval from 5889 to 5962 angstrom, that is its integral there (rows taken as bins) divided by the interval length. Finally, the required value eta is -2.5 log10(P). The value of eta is -1.21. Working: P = 3.06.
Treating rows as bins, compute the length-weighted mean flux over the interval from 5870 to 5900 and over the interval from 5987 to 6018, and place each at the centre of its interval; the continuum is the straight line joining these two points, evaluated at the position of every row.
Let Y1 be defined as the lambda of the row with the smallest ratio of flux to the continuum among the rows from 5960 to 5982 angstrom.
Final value 5980.27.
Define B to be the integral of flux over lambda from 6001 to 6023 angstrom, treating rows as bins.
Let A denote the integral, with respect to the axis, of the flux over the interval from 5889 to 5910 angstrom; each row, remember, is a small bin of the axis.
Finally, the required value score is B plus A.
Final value 130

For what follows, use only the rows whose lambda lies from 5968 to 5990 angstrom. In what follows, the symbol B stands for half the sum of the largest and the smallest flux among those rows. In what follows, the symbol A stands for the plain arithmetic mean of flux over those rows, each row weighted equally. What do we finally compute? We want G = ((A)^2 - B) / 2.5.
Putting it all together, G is 2.44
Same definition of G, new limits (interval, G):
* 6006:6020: 2.64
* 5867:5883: 2.69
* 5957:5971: 2.51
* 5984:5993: 2.68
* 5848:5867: 2.61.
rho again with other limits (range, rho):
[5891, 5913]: 1.36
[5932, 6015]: 0.50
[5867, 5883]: 0.77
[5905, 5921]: 0.47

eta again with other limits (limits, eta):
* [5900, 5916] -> -1.24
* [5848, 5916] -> -1.22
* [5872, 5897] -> -1.20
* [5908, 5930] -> -1.23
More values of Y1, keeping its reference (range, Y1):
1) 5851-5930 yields 5892.79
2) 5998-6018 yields 6002.34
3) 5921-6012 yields 6002.34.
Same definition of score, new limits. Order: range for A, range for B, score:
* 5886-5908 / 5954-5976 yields 133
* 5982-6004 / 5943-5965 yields 135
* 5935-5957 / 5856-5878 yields 136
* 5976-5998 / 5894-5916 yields 134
